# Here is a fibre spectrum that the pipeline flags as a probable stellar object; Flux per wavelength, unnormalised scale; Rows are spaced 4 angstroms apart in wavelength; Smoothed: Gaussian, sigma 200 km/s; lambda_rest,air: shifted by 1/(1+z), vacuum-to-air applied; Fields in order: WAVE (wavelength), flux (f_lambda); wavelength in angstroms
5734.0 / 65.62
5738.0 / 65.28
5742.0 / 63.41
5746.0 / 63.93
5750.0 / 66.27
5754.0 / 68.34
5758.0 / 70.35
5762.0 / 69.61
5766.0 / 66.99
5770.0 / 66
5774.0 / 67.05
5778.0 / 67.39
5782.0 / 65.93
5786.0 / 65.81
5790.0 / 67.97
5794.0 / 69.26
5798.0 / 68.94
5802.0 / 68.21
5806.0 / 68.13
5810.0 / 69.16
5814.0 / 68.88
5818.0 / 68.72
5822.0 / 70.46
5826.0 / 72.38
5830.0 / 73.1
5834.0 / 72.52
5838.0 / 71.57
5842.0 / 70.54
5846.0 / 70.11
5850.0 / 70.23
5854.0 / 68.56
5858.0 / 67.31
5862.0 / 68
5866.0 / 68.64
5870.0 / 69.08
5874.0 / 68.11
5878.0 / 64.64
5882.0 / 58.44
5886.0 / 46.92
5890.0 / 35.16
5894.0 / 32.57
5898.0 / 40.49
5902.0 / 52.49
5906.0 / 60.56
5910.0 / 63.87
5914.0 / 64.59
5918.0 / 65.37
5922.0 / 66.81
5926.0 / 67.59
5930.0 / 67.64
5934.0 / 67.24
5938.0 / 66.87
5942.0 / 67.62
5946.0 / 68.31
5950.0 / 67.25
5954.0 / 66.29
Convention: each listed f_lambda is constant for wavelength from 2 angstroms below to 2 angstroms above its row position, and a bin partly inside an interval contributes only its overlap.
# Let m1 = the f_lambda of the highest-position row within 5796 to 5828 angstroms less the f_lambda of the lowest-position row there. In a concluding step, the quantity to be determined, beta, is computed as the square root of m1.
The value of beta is 1.9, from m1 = 3.4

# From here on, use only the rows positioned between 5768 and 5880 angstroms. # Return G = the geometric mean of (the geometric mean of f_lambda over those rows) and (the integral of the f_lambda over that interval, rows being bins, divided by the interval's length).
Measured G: 68.8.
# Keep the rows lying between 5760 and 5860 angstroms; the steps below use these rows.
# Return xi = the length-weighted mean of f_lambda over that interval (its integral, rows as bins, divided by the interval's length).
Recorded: 69.0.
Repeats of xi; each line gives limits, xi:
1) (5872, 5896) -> 51.0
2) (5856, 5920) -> 57.9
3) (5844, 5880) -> 68.3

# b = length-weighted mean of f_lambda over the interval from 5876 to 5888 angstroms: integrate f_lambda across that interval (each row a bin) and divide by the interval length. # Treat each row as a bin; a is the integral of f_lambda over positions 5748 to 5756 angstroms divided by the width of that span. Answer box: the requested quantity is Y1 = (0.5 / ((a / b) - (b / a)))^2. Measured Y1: 2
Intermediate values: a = 67.3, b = 56.7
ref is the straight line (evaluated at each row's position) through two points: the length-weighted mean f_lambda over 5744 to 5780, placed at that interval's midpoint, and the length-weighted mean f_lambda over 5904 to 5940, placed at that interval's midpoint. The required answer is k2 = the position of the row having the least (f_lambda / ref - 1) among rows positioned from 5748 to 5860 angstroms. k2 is 5786.0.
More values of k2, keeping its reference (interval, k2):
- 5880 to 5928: 5894.0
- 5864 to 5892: 5890.0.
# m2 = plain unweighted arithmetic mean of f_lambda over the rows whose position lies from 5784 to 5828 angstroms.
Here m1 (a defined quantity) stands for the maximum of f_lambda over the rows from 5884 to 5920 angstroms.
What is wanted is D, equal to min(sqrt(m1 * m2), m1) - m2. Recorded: -4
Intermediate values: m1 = 65.37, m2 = 69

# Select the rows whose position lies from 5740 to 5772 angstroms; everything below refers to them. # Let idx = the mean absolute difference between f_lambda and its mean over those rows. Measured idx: 2.0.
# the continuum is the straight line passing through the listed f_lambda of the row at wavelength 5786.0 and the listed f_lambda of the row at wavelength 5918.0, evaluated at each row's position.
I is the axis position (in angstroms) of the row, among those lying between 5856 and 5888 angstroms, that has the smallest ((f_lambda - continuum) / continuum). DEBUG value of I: 5886.0 angstroms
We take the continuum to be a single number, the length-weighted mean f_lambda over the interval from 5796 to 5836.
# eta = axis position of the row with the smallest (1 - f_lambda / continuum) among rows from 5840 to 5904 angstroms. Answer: 5842.0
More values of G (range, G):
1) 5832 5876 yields 69.5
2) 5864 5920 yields 55.7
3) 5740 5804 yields 67.2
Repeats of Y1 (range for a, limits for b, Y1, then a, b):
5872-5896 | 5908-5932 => 1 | 51.0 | 66.0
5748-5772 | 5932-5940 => 375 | 67.9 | 67.1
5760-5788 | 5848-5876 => 113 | 67.0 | 68.6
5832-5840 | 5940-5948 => 18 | 72.0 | 68.0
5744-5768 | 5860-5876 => 377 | 67.6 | 68.5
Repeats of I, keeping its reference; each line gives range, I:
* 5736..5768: 5742.0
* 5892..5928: 5894.0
